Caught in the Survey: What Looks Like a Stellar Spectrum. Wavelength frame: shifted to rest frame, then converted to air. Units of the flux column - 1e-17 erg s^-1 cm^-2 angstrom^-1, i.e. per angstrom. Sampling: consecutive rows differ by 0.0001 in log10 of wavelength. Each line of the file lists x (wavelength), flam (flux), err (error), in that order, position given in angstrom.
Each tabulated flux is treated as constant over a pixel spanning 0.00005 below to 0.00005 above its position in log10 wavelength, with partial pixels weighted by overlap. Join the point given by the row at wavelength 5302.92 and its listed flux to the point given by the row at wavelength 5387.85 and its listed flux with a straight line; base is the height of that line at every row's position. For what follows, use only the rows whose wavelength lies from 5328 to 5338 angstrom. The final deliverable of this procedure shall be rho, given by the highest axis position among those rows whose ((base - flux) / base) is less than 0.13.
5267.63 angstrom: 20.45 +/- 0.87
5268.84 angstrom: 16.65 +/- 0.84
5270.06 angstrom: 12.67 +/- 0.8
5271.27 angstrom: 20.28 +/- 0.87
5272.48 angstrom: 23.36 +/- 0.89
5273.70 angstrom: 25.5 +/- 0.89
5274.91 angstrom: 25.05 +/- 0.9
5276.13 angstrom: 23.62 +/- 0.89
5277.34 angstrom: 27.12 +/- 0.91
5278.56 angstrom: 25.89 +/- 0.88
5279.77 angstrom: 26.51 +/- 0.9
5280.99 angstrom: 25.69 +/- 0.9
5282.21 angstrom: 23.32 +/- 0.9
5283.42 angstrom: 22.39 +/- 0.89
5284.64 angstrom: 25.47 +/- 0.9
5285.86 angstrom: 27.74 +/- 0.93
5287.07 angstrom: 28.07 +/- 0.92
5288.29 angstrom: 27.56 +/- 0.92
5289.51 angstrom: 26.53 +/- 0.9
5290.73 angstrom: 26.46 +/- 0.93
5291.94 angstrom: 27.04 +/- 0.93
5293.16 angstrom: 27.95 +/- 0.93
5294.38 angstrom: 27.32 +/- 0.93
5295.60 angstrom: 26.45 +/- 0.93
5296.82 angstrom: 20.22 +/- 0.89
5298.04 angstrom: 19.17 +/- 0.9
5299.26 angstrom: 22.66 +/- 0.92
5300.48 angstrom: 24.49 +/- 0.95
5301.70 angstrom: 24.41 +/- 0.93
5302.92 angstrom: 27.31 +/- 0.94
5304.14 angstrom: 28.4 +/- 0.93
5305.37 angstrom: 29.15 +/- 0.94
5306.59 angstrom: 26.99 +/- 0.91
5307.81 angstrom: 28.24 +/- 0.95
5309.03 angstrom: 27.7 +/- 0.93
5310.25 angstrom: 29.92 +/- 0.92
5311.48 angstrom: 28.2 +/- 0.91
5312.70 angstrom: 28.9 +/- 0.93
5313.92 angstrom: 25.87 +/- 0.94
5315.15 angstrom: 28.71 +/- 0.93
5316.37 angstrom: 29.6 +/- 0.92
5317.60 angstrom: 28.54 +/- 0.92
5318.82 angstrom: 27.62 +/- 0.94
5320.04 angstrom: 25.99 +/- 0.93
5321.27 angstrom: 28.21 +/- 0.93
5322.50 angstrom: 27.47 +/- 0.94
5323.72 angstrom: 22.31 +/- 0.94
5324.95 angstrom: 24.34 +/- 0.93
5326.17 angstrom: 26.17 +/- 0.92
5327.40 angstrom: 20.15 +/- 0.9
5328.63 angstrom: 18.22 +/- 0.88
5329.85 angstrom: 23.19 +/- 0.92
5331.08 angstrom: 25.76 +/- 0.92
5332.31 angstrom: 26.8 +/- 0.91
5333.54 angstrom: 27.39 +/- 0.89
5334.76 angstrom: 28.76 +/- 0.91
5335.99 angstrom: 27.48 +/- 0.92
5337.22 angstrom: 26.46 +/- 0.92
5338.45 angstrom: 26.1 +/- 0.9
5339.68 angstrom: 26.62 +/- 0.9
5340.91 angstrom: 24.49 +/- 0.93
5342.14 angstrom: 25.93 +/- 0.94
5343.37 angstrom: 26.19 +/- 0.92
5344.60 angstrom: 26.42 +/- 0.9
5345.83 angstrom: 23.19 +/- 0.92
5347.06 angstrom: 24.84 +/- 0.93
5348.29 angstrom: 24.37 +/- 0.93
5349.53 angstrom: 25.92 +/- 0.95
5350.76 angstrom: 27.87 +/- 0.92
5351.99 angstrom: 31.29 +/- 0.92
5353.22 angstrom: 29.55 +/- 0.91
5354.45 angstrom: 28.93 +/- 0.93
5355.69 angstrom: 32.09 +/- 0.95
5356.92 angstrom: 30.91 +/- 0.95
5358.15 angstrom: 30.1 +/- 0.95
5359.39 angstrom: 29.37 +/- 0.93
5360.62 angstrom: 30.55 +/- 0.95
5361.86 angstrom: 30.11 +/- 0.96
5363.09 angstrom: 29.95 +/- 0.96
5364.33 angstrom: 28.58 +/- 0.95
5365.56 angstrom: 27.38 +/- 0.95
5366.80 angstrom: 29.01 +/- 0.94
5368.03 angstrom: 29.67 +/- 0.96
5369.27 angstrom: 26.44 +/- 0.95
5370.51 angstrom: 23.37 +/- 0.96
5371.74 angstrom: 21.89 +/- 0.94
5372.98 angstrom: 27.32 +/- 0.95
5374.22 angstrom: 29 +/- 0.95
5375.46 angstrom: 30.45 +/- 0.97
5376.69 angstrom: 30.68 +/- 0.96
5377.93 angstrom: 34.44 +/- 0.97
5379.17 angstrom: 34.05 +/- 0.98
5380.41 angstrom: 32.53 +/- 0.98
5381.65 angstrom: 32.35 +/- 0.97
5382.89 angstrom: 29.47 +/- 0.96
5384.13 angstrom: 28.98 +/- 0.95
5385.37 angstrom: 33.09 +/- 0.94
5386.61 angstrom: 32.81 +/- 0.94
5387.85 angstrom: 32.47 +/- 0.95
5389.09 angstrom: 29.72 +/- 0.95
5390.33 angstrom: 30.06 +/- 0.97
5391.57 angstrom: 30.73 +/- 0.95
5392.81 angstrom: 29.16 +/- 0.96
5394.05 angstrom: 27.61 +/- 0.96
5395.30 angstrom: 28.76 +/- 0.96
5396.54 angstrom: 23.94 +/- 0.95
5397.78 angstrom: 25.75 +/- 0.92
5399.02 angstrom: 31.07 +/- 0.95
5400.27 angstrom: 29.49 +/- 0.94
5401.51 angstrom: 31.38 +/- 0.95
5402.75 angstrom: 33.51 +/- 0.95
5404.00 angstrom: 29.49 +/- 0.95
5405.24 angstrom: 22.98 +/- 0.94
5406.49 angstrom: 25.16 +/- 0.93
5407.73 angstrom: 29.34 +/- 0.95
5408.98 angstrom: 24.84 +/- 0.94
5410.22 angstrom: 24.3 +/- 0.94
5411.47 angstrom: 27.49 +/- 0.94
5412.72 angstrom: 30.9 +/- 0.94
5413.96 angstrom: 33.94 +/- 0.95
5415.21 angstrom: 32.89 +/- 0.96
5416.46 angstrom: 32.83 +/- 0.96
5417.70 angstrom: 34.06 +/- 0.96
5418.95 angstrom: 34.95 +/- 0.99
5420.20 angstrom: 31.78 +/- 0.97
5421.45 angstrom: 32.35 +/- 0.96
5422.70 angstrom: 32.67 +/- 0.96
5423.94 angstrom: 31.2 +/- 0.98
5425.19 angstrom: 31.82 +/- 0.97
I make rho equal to 5337.22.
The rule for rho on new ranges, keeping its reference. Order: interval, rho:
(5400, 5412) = 5407.73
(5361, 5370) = 5368.03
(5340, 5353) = 5351.99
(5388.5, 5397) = 5395.30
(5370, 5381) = 5380.41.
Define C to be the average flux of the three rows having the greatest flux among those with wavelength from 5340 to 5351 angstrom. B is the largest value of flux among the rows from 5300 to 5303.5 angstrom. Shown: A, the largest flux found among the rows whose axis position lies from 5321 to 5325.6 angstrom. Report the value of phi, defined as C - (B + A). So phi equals -28.7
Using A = 28.21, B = 27.31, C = 26.8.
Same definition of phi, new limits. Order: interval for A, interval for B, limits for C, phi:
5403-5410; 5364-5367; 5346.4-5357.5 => -27.1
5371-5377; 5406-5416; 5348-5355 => -34.7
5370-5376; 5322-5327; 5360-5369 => -27.7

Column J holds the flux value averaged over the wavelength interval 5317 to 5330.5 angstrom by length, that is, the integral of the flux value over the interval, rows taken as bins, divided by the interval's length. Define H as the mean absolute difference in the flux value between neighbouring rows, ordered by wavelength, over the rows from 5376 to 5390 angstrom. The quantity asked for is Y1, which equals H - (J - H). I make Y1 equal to -21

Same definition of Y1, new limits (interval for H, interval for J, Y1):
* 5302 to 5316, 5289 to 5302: -22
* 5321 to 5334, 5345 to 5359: -23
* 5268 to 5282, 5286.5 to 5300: -20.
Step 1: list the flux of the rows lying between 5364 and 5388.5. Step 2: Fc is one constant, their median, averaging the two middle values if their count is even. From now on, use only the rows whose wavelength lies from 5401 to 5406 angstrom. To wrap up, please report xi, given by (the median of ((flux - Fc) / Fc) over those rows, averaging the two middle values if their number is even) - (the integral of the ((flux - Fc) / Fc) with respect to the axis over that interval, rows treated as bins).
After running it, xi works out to 0.1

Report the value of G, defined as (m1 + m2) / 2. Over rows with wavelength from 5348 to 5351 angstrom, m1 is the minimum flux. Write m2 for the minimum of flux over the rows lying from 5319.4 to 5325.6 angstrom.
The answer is 23.3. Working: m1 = 24.37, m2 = 22.31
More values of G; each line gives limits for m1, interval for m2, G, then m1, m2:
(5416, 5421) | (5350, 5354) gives 29.8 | 31.78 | 27.87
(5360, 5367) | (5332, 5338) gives 26.9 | 27.38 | 26.46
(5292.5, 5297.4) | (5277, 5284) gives 21.3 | 20.22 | 22.39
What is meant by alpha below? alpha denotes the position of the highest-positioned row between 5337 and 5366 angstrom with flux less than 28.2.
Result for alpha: 5365.56 angstrom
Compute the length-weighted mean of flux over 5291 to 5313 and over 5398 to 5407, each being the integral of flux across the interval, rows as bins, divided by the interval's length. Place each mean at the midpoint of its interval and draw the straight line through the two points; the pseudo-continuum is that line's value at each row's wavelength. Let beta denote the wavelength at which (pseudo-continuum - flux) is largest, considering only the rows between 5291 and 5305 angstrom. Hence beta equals 5298.04 angstrom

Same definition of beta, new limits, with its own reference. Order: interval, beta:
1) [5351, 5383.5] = 5371.74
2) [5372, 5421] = 5405.24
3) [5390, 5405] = 5396.54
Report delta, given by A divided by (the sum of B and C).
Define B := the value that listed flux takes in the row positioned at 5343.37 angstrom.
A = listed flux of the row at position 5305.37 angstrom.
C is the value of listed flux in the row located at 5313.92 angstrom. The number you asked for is 0.56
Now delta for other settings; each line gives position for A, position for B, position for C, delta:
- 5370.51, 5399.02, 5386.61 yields 0.37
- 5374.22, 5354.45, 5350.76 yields 0.51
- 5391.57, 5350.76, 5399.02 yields 0.52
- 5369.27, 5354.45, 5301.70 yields 0.50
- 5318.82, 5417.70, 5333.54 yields 0.45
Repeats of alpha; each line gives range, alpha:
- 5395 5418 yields 5411.47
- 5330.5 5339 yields 5338.45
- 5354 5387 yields 5372.98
